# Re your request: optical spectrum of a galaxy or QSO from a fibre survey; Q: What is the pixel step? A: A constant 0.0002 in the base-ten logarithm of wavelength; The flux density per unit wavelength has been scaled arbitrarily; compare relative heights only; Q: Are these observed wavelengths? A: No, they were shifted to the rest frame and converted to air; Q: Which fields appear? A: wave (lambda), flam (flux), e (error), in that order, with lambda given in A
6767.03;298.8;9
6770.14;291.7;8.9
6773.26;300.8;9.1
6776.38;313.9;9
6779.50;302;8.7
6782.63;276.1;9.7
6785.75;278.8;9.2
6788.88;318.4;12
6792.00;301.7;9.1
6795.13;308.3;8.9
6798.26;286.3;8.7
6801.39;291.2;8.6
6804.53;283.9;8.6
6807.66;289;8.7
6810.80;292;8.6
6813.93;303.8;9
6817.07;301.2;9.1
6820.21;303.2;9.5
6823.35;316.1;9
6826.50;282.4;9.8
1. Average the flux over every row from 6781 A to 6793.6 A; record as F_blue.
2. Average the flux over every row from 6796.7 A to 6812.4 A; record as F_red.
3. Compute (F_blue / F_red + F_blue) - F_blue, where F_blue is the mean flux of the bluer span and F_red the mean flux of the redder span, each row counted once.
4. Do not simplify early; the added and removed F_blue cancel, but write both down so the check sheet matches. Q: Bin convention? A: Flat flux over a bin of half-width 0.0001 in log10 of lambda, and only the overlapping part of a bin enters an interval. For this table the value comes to 1.02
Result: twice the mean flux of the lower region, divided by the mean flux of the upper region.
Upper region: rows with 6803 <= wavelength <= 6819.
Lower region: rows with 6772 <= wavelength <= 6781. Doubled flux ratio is 2.08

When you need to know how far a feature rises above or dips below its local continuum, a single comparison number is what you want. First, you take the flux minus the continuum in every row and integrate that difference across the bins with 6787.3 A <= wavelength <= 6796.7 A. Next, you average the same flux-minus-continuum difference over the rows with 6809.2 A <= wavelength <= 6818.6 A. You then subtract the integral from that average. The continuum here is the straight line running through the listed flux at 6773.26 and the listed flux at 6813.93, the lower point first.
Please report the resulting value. -73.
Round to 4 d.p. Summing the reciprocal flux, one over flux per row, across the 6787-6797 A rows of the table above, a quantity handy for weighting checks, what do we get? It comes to 0.0097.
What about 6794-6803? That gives 0.0102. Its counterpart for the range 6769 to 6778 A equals 0.0099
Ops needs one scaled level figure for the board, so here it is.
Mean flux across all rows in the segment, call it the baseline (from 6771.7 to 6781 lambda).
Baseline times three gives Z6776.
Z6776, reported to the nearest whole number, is 917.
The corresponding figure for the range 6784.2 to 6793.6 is 899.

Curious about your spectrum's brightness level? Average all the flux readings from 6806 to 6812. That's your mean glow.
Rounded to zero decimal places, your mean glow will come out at 290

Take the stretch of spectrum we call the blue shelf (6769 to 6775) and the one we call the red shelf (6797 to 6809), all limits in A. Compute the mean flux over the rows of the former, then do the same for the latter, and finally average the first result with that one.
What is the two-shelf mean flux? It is 292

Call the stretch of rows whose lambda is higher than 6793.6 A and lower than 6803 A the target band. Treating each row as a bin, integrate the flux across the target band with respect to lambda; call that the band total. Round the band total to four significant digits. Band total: 2773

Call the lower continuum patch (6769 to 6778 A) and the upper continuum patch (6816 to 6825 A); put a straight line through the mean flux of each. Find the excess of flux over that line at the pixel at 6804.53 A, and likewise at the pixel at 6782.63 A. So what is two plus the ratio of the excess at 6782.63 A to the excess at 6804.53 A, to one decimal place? 3.3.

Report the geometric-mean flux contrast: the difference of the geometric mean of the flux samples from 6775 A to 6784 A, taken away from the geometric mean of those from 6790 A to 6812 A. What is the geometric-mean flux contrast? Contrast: -4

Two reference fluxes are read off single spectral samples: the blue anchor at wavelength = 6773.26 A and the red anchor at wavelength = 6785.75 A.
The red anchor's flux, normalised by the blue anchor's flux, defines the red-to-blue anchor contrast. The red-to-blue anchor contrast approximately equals 0.93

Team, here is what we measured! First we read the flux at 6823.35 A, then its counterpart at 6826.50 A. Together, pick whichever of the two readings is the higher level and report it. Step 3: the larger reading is 316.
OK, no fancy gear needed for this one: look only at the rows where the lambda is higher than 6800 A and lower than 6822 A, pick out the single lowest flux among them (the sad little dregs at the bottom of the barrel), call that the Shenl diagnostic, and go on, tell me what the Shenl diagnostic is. 283.9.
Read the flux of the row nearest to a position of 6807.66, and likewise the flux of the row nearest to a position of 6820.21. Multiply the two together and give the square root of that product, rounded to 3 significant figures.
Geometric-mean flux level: 296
